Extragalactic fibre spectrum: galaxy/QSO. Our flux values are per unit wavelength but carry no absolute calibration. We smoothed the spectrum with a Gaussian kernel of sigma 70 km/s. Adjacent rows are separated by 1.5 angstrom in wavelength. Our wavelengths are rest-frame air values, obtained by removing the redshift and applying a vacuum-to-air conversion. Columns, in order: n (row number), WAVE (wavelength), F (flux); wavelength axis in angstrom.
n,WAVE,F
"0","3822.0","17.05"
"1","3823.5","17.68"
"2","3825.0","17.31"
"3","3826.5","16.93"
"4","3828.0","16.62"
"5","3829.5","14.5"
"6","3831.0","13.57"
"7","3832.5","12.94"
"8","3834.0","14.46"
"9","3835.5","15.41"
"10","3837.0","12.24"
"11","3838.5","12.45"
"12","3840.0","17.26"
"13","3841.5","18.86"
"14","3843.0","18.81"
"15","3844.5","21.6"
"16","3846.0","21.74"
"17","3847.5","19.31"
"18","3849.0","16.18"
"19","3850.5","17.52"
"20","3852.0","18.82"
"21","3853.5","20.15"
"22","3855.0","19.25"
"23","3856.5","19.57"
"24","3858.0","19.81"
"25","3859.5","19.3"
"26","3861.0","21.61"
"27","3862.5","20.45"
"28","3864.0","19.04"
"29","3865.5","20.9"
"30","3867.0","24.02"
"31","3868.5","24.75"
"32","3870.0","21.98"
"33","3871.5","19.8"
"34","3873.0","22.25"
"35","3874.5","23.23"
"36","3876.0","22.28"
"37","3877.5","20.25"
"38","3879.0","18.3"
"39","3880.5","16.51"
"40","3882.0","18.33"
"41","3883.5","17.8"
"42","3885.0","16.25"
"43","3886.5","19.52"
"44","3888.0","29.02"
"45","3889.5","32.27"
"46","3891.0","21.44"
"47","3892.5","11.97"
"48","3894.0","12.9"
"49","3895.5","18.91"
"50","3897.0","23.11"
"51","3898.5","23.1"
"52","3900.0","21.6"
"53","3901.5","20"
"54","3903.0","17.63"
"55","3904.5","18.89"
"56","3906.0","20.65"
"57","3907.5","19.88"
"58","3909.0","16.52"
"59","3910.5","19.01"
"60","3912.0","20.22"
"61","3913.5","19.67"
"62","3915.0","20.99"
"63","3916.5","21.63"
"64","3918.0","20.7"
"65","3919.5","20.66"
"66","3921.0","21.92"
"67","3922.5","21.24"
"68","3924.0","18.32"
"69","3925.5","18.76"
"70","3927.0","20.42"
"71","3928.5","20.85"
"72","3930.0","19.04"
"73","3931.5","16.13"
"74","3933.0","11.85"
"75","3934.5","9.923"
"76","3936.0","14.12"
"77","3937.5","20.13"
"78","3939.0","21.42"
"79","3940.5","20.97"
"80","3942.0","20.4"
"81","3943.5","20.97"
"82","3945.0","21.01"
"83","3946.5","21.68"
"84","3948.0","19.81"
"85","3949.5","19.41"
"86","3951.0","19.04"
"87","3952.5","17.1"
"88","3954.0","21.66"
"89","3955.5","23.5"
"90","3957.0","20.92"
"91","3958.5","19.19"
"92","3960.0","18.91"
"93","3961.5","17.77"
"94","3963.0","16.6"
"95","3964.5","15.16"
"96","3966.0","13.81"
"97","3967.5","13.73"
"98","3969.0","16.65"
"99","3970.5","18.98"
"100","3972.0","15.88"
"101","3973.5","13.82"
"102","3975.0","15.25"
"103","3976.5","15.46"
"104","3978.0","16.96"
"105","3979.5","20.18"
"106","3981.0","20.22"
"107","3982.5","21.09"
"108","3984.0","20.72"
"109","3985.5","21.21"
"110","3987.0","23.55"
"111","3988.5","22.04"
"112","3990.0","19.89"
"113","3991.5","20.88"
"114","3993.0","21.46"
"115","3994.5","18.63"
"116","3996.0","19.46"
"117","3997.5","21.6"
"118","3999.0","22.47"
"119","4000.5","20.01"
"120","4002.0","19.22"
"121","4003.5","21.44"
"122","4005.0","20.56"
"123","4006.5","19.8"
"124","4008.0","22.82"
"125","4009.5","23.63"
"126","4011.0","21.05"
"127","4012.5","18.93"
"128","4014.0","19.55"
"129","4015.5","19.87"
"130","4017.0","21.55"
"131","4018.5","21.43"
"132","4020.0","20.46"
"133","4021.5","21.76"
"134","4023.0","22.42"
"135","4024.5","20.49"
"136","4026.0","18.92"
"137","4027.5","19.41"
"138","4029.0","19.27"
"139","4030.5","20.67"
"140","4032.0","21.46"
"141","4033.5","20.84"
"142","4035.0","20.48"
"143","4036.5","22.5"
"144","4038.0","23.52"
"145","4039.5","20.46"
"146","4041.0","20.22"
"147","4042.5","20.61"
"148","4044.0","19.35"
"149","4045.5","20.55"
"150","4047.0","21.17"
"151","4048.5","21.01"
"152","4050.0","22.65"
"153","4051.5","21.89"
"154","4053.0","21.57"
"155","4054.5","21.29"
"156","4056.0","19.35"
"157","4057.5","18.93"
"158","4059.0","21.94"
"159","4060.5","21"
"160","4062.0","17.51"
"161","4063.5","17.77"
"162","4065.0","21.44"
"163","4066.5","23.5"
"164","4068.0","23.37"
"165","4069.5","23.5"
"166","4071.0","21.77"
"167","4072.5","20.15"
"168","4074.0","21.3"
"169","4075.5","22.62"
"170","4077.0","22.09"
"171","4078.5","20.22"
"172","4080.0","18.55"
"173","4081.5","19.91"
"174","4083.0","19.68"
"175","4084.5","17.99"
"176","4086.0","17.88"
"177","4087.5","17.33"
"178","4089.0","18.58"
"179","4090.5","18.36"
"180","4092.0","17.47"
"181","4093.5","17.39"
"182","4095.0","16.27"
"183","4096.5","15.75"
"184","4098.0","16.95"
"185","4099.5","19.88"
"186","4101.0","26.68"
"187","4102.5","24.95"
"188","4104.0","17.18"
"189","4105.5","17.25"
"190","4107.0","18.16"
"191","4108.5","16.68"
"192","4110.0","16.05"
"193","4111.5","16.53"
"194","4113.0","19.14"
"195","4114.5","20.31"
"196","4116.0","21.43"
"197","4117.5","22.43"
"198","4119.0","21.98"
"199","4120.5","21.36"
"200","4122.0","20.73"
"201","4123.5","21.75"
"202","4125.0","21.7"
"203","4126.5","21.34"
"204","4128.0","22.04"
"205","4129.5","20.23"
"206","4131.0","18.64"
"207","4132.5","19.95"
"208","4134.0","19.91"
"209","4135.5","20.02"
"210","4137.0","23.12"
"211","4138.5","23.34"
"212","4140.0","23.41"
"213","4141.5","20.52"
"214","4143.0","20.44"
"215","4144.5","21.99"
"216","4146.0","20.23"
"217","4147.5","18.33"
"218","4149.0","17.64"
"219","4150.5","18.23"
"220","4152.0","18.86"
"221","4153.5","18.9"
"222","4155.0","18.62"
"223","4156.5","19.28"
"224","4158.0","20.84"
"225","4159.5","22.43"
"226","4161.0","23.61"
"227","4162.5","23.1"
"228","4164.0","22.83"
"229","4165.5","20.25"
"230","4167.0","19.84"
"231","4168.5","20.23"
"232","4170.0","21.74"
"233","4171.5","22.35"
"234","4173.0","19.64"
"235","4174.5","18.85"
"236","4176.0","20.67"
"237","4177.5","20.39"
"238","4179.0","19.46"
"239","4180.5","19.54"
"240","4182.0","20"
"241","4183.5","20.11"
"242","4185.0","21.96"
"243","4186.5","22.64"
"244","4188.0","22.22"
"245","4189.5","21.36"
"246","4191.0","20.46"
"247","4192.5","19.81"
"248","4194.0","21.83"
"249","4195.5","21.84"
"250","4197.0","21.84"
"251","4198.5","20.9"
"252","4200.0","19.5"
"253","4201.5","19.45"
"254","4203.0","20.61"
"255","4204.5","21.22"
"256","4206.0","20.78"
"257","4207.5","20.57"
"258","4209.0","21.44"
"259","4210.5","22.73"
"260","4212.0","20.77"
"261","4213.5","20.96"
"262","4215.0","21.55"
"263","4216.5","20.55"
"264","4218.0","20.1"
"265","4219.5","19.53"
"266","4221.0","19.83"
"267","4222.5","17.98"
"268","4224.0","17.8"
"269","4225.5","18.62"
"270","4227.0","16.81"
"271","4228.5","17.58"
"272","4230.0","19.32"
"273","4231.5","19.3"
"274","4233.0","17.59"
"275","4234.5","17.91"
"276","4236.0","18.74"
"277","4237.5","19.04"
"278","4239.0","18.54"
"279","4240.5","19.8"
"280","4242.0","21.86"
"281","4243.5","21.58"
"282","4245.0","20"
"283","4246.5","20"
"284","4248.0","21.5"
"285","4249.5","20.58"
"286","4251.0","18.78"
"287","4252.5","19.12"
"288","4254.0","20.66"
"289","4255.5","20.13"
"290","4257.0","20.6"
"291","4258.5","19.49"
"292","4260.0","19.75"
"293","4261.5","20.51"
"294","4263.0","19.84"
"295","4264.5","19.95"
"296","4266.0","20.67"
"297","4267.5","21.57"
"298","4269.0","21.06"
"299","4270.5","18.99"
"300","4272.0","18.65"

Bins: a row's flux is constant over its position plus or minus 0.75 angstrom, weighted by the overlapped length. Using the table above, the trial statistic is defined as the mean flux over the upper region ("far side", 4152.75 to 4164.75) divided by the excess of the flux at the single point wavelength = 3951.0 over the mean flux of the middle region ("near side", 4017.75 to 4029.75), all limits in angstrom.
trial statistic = -14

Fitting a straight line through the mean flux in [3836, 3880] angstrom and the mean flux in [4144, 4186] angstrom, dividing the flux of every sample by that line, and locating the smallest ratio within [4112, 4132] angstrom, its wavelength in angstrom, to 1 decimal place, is 4131.0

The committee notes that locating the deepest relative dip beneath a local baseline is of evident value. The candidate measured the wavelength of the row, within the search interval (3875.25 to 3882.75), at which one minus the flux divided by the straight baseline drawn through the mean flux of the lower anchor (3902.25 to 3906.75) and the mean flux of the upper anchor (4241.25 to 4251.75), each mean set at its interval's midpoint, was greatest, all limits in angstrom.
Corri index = 3880.5 angstrom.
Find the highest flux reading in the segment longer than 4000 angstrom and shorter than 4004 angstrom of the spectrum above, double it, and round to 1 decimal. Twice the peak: 42.9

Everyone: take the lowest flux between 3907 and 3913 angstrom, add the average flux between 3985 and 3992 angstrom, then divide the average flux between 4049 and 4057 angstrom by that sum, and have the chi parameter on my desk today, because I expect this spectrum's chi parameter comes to 0.56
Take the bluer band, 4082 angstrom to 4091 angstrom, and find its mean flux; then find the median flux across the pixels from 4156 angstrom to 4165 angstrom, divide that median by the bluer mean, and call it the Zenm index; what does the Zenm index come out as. 1.2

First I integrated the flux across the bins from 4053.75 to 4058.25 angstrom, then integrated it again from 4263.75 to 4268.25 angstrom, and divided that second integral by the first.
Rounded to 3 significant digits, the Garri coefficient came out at 1.04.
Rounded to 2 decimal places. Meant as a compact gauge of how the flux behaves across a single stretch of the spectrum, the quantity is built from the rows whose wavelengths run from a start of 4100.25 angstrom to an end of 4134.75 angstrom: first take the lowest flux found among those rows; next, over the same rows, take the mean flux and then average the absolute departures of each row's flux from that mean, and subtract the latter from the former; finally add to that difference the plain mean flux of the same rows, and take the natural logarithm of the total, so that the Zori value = 3.54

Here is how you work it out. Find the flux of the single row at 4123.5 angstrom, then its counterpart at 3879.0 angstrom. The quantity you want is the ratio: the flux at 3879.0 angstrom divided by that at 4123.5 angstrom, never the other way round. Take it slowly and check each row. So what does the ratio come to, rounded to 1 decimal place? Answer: 0.8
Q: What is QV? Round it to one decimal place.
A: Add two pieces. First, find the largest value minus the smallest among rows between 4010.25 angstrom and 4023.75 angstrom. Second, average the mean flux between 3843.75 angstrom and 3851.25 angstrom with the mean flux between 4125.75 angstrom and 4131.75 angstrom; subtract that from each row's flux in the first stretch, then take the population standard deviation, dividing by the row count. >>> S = 4.6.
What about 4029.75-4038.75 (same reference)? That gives 4.1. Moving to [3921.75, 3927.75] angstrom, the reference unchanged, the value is 4.1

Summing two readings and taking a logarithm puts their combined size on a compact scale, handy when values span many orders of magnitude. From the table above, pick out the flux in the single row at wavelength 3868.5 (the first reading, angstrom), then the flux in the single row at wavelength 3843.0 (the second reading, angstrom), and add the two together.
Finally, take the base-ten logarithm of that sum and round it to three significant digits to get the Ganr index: 1.64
